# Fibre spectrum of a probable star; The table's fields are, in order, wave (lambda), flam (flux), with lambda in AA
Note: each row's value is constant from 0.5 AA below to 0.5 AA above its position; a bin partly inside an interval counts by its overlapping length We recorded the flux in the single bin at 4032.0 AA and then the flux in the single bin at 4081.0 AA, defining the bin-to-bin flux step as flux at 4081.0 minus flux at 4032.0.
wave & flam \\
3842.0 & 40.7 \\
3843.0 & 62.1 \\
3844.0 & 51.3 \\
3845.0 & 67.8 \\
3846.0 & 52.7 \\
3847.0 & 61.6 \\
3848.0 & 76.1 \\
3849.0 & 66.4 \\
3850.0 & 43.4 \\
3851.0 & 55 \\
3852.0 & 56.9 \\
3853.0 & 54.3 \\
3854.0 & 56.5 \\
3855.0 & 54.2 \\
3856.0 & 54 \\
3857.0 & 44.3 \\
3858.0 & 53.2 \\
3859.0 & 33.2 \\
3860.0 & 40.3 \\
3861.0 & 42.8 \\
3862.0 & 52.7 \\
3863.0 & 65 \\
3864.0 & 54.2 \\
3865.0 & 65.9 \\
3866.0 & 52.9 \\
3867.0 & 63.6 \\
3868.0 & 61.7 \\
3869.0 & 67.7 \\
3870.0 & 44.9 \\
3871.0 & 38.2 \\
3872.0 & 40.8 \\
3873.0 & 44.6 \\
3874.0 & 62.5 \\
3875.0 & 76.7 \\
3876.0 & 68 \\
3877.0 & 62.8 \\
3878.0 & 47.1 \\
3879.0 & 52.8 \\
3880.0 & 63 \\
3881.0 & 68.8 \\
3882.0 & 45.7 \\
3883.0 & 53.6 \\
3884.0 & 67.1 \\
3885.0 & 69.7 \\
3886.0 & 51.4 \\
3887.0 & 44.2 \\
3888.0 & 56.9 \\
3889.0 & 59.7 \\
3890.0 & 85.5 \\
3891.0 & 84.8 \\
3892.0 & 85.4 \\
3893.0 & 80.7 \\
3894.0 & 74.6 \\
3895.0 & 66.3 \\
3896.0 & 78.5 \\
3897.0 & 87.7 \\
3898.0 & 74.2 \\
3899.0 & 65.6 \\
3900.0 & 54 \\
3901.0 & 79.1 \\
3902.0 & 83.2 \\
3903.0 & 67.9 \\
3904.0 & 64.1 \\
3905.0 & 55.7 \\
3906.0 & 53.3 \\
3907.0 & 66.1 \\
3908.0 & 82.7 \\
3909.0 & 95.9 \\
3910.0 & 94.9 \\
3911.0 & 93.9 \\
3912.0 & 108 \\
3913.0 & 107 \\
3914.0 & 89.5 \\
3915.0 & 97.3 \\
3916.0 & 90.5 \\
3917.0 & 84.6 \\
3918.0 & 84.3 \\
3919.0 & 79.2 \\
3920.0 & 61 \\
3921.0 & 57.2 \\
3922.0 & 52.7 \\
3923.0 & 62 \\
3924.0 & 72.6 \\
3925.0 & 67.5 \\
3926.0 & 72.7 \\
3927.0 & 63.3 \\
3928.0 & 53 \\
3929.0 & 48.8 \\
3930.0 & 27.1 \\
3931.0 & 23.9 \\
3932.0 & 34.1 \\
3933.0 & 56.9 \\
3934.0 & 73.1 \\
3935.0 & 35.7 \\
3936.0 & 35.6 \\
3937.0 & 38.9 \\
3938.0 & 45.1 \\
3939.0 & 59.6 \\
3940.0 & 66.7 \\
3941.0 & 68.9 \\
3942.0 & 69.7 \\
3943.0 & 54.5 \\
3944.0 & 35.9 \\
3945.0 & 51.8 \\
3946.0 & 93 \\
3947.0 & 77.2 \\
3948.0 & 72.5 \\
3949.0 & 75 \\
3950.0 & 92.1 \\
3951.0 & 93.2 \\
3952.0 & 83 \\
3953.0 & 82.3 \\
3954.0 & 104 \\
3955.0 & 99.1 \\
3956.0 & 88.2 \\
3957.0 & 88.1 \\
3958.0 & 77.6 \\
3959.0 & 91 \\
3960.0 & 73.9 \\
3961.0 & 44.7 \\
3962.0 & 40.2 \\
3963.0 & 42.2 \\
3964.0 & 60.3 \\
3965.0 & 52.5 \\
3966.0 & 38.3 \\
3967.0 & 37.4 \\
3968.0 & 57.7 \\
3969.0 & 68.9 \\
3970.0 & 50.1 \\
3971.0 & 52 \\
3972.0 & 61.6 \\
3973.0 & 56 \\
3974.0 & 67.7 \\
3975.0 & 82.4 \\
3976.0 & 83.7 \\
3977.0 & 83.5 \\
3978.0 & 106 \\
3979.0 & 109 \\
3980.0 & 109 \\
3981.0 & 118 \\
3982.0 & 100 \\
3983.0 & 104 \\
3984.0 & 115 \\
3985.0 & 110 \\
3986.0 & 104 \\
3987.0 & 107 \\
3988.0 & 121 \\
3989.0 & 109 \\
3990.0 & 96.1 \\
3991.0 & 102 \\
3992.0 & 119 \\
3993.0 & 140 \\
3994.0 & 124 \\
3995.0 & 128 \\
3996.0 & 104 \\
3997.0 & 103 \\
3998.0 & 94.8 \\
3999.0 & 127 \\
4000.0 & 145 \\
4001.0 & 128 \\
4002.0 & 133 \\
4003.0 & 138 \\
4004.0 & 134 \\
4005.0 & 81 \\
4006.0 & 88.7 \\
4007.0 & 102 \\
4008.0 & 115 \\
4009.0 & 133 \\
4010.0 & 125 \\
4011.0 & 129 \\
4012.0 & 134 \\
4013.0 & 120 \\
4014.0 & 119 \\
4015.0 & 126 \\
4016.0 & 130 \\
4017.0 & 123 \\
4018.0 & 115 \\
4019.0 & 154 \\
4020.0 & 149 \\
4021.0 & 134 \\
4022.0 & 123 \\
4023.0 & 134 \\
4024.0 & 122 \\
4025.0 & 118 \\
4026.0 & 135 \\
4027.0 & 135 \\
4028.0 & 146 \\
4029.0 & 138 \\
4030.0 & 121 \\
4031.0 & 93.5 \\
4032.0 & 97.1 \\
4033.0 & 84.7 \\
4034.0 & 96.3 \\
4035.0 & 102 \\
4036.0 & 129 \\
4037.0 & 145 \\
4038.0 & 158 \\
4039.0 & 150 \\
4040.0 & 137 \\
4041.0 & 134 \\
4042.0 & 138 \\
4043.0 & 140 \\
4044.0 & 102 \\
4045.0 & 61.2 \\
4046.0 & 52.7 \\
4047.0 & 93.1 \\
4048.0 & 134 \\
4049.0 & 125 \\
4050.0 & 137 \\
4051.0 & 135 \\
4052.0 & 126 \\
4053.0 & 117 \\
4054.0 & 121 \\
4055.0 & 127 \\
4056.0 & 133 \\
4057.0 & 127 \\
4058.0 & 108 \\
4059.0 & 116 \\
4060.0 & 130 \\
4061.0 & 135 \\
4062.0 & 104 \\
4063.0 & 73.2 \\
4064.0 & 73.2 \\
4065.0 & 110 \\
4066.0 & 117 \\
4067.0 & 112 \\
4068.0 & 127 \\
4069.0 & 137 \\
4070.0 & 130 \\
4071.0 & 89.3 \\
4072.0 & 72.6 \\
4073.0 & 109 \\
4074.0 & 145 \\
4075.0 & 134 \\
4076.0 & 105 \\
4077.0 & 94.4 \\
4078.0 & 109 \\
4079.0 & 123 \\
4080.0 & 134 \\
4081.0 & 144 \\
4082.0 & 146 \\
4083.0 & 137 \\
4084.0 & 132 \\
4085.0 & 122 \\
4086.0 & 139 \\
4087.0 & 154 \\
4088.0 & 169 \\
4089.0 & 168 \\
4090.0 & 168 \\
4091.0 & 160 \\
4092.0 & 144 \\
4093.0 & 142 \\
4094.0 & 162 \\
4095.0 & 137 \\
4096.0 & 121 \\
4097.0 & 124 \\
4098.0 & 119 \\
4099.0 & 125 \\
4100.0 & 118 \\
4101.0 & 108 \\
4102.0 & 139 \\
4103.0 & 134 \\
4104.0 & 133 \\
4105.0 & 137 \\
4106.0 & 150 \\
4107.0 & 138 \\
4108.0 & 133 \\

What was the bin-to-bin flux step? 47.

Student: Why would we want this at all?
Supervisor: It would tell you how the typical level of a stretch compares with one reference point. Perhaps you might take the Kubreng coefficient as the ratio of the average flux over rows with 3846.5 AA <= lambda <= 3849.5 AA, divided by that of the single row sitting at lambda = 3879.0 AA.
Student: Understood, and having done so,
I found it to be 1.29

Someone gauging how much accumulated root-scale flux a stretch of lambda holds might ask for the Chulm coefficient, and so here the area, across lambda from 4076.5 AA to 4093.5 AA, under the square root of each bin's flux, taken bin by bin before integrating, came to 201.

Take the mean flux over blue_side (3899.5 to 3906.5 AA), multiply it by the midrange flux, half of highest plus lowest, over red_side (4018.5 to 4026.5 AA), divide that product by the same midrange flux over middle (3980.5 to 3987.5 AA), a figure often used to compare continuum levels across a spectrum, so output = 82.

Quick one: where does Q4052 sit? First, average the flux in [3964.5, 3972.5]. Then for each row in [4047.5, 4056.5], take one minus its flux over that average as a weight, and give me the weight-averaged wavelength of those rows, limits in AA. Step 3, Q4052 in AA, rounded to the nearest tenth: 4051.9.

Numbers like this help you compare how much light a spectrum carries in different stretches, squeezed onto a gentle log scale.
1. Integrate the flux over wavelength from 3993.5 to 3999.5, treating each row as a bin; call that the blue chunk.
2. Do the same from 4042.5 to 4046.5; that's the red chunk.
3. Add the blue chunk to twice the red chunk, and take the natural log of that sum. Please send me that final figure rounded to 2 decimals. 7.24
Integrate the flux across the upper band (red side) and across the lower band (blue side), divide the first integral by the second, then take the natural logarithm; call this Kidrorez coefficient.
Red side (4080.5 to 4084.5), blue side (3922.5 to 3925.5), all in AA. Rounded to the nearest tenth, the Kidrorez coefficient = 1.0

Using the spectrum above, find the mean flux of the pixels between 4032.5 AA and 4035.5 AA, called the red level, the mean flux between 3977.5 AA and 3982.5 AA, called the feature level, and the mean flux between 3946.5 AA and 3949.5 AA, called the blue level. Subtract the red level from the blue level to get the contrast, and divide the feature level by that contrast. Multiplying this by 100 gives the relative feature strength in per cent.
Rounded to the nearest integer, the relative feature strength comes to -558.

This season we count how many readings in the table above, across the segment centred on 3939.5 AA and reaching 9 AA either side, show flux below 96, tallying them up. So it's 18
